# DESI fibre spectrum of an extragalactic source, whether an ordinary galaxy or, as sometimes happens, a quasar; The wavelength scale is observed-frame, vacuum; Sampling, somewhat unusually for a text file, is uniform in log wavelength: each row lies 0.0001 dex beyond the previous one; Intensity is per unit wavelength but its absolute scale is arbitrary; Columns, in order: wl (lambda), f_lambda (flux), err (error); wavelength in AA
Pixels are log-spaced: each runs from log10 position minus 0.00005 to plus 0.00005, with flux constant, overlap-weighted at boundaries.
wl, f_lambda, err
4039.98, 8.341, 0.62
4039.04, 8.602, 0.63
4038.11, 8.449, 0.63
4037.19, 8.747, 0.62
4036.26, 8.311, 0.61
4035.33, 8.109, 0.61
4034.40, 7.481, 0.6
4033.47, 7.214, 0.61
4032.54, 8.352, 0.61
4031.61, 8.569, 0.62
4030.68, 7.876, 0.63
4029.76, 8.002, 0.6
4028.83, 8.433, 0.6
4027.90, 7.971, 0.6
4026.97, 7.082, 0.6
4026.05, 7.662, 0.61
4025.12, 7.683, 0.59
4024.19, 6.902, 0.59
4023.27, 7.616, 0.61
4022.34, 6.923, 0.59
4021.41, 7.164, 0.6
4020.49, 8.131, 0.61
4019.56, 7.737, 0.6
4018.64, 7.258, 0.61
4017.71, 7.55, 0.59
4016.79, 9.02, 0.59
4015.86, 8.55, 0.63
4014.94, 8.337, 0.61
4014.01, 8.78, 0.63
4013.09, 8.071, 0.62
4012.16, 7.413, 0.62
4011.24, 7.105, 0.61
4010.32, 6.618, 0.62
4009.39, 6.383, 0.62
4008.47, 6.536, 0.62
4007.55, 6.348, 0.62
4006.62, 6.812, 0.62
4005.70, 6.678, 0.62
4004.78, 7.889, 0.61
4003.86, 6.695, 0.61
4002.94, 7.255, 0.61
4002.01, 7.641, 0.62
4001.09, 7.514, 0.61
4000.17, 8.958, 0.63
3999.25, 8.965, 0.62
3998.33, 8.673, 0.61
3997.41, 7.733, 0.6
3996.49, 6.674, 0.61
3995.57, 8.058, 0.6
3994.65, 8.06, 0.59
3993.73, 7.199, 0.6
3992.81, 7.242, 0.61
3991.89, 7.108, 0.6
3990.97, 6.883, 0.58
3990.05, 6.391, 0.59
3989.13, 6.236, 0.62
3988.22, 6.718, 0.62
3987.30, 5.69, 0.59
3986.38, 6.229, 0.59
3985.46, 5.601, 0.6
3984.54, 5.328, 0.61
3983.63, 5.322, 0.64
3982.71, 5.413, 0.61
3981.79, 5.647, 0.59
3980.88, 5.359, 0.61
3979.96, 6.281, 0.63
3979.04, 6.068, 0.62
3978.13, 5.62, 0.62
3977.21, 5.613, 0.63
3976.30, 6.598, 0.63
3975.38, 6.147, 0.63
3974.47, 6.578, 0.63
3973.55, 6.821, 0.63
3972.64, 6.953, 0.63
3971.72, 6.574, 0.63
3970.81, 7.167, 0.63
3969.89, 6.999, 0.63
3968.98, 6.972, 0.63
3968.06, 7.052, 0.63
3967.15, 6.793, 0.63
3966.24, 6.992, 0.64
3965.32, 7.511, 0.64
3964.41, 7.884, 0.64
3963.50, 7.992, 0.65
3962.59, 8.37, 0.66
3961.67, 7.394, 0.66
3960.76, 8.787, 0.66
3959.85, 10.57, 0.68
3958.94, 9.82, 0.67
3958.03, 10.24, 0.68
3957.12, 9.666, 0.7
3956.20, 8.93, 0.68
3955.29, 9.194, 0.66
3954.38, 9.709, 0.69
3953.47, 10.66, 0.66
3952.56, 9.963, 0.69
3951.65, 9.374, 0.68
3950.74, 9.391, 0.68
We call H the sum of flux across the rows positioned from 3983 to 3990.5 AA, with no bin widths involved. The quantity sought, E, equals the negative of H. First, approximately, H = 48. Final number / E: -48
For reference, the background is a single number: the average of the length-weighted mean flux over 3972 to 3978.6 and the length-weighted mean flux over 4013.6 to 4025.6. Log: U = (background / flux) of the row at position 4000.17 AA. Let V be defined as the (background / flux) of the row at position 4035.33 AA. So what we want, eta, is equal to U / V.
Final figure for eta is 0.91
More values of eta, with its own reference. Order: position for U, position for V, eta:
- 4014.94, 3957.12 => 1.16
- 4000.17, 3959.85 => 1.18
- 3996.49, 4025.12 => 1.15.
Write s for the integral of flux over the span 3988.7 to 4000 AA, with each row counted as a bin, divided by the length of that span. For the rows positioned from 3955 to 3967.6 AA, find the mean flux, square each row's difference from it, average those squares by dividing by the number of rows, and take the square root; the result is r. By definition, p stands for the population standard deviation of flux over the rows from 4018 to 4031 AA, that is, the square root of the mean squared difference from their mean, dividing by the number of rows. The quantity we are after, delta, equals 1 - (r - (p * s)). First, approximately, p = 0.46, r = 1.17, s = 7.5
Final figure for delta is 3.2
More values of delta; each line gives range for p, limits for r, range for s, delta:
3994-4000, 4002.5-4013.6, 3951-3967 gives 7.0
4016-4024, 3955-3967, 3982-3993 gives 3.7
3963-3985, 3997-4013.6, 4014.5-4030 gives 6.3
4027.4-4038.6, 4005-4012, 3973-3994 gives 3.4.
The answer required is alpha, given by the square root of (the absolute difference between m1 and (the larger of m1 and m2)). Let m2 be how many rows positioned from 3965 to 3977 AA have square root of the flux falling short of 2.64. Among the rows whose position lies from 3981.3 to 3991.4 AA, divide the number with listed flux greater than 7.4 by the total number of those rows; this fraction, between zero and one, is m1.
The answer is 2.6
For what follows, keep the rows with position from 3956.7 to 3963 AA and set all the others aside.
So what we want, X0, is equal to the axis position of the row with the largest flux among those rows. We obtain 3959.85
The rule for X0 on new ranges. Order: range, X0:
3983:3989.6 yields 3988.22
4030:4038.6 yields 4037.19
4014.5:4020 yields 4016.79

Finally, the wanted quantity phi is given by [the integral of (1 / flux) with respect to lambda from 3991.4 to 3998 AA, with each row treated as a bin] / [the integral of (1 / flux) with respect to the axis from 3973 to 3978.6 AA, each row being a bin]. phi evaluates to 1.0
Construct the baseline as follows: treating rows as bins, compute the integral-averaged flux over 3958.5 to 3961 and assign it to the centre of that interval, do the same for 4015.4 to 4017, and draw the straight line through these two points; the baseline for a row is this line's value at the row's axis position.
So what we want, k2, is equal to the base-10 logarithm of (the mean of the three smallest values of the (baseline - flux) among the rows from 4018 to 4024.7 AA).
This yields -0.1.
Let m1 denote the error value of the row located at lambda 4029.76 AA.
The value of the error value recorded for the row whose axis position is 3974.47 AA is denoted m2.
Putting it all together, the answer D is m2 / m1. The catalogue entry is 1.05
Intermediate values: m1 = 0.60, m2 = 0.630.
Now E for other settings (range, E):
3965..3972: -56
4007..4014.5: -57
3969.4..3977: -54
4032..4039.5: -65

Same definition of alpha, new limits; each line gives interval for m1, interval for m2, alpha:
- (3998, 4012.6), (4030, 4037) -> 0.0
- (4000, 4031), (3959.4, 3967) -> 0.0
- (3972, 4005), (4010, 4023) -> 1.3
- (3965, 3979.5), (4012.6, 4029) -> 1.4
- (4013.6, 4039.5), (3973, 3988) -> 3.9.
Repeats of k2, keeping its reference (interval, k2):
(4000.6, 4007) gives 0.1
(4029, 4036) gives -1.2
